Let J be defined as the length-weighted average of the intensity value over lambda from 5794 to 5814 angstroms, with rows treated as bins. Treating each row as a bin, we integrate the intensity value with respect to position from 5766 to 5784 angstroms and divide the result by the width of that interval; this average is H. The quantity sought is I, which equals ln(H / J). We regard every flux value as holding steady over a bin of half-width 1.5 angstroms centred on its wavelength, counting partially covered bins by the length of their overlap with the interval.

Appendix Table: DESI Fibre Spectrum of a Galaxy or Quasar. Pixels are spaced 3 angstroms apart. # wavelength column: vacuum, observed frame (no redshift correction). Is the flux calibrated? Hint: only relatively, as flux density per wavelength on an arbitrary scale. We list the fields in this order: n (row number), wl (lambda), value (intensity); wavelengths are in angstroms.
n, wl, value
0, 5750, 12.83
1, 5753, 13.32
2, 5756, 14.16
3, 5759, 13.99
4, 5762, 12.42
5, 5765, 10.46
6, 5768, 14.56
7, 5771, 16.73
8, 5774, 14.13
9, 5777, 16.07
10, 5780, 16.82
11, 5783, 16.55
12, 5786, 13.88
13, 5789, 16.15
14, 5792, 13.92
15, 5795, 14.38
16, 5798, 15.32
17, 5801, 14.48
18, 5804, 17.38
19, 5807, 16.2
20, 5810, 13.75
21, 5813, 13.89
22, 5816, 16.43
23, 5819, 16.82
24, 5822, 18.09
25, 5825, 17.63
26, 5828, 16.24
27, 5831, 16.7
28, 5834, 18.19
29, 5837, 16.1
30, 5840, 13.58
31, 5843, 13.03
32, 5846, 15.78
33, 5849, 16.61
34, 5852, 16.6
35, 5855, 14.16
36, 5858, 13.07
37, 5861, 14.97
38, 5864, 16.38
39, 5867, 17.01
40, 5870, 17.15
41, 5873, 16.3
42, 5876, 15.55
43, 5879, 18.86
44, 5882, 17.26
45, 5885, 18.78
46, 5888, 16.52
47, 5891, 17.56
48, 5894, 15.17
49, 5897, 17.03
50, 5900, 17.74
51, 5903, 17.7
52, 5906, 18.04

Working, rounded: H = 15.6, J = 15.1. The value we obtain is 0.035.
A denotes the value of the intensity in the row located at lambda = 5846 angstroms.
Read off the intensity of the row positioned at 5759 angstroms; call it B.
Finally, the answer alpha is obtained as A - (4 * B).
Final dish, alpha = -40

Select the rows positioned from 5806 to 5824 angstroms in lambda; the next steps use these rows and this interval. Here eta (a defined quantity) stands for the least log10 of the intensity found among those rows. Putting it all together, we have 1.14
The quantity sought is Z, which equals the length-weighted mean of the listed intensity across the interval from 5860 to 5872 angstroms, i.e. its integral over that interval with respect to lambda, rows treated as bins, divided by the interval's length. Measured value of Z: 16.4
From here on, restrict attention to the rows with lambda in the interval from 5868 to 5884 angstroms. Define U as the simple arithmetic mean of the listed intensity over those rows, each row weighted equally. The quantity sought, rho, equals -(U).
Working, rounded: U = 17.0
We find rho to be -17.0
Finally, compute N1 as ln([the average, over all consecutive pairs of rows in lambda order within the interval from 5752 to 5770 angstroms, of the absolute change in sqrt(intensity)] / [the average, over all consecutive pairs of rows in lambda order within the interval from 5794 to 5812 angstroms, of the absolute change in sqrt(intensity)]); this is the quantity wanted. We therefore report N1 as 0.1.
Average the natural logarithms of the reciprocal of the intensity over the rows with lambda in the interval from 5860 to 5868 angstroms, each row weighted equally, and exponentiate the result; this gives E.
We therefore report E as 0.062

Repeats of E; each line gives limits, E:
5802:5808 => 0.060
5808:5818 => 0.068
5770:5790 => 0.064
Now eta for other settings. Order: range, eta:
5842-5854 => 1.11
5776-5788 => 1.14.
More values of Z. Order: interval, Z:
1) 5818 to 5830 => 17.2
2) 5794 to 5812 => 15.2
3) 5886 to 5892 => 17.1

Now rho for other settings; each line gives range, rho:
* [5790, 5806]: -15.1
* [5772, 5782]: -15.7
